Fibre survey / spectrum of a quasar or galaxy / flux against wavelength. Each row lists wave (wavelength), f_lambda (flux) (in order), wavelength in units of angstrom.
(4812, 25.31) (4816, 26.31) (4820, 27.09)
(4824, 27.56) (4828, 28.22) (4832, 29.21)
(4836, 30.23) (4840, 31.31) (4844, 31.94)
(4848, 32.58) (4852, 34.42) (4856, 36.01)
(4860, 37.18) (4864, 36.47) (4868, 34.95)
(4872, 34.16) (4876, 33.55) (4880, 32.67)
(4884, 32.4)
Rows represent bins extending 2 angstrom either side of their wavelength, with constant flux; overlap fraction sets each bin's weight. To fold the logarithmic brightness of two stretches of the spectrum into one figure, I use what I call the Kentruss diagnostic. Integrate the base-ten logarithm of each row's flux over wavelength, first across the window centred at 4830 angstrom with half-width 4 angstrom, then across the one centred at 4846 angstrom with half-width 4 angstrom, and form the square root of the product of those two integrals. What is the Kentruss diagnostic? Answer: 11.9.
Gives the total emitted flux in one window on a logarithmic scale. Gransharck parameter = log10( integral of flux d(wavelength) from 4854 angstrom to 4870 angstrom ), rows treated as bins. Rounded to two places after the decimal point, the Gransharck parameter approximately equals 2.76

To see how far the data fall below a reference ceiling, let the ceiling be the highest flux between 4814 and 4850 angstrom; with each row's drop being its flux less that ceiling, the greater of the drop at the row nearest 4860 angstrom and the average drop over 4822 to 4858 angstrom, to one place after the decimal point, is 4.6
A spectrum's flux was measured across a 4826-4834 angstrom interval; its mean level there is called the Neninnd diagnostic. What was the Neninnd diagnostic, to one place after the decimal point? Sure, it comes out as 28.7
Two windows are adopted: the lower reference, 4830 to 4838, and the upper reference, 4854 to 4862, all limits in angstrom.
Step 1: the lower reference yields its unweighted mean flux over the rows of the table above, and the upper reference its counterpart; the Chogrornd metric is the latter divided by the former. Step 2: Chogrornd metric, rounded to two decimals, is 1.23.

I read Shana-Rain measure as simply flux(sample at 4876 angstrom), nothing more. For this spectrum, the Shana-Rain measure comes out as 33.55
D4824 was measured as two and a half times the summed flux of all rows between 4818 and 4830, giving 207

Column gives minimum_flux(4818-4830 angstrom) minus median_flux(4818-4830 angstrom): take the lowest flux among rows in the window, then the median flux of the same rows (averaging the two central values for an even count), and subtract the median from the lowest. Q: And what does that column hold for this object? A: -0.47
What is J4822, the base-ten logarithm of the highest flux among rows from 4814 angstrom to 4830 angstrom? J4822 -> 1.45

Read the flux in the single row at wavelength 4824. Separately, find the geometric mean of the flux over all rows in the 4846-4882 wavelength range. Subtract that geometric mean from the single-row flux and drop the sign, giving 7.1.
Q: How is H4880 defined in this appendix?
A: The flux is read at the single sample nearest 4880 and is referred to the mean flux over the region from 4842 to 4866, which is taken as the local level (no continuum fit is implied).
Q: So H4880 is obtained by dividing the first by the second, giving 0.94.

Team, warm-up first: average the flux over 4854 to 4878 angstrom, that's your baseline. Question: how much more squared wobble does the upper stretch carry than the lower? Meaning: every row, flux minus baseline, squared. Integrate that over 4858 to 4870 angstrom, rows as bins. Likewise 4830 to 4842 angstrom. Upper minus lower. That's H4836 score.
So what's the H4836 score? -307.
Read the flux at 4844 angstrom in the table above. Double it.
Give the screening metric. 63.9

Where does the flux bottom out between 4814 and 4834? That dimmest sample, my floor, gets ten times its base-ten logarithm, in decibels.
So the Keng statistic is 14.2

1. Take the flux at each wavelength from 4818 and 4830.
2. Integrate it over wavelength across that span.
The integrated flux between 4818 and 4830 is 331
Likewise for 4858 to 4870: 434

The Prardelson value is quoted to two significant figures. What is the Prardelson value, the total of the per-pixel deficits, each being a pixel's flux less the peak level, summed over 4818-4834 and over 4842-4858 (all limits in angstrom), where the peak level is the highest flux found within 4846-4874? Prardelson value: -50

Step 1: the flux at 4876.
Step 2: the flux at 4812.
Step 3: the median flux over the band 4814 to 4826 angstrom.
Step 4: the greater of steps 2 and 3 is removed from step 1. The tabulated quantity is 6.5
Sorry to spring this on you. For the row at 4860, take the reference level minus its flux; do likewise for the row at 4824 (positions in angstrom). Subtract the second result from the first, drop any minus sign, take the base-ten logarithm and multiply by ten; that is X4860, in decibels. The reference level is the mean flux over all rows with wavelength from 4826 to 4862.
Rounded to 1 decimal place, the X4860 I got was 9.8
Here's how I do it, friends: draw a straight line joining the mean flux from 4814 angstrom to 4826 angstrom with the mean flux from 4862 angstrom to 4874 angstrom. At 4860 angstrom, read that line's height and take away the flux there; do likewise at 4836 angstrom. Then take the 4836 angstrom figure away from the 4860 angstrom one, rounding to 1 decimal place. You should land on -2.8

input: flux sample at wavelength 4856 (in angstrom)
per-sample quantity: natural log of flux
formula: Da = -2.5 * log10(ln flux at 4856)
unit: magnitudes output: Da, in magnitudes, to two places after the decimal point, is -1.39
